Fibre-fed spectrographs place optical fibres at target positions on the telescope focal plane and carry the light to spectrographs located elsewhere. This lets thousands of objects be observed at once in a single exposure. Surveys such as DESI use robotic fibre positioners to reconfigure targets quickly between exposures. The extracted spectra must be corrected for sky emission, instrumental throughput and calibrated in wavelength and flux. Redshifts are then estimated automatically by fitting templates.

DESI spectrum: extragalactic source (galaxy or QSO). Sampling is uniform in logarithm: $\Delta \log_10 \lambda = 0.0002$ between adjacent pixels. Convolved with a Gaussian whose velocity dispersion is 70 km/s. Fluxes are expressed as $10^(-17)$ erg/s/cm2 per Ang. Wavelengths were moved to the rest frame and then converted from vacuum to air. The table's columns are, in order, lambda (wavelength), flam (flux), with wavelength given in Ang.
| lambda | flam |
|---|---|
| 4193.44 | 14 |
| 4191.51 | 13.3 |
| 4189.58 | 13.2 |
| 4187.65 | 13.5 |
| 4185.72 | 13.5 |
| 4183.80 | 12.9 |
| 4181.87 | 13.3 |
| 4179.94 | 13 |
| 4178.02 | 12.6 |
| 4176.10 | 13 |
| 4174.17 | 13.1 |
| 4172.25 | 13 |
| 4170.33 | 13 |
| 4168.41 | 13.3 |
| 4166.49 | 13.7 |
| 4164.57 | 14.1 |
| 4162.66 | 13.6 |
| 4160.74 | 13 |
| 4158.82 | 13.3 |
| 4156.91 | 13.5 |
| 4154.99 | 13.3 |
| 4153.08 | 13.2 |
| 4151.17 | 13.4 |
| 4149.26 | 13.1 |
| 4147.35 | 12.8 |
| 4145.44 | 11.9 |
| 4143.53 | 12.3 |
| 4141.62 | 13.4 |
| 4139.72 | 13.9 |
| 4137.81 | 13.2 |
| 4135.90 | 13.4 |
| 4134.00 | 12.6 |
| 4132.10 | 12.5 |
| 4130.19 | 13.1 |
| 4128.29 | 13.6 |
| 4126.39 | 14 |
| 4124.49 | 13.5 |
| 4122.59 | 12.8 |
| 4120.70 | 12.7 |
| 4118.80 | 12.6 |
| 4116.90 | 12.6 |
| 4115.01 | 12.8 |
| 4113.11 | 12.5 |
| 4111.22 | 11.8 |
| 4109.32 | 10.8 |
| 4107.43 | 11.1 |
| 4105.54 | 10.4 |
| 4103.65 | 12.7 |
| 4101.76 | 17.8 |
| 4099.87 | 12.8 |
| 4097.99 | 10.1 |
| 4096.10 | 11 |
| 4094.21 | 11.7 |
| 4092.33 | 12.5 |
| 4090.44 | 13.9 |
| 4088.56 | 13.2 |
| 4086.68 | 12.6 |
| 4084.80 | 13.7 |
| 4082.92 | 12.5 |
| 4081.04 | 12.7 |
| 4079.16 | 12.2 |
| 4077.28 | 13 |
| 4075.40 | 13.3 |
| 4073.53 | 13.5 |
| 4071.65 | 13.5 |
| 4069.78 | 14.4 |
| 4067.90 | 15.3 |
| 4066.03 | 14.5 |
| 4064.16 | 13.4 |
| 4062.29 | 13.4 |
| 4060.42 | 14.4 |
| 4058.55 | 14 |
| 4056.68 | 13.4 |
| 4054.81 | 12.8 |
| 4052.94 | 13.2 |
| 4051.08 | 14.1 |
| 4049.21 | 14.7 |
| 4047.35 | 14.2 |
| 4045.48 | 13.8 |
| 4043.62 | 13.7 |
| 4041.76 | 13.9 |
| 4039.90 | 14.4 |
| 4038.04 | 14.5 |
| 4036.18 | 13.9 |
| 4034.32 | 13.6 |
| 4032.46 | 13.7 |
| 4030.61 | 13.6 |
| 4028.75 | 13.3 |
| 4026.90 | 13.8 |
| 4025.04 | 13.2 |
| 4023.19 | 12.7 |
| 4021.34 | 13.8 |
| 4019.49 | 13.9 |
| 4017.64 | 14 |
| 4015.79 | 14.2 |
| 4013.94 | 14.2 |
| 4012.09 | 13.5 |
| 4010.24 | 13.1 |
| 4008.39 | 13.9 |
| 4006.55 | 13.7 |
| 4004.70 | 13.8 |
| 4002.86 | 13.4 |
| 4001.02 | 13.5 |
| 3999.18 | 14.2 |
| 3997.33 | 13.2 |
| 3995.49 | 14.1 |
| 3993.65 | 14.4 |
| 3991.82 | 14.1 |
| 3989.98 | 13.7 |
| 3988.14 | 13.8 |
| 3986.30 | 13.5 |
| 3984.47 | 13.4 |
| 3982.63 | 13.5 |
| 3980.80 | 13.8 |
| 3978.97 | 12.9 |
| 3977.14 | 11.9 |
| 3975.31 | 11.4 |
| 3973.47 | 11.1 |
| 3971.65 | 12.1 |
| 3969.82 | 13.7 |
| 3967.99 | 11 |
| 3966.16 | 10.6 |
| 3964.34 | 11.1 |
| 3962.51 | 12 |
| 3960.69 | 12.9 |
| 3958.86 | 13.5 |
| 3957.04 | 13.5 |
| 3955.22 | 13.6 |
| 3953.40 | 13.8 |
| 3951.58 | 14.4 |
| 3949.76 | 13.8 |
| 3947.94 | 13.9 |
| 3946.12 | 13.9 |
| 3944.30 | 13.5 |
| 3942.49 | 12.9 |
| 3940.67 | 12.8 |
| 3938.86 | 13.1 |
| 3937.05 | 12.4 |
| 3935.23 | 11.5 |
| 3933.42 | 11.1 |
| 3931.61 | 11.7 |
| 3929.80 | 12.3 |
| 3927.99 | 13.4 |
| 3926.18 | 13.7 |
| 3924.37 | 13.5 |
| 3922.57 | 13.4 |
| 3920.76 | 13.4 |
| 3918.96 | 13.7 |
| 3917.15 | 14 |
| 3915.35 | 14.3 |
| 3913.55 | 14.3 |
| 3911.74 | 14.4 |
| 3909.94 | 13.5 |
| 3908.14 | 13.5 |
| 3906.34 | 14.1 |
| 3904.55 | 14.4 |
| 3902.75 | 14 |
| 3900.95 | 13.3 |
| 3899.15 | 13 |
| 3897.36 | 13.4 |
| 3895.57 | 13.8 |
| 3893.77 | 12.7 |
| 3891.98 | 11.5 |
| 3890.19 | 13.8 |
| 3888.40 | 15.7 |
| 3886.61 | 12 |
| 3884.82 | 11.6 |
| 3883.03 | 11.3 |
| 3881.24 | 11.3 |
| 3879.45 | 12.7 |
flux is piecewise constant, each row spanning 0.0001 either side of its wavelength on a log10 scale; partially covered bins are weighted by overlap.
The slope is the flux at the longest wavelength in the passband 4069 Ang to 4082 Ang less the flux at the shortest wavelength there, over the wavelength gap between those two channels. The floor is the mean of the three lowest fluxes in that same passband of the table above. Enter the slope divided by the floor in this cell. -0.012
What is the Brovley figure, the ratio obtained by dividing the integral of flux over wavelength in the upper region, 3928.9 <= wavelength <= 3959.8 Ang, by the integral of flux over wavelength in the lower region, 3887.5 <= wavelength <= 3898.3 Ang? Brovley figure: 2.8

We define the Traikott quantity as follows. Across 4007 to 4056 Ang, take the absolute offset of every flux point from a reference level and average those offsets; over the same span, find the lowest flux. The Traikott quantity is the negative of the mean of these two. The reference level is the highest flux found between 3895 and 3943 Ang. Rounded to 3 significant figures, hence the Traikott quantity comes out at -6.69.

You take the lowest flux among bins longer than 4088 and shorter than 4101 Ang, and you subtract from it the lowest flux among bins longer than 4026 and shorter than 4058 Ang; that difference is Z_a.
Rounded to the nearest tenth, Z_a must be -2.7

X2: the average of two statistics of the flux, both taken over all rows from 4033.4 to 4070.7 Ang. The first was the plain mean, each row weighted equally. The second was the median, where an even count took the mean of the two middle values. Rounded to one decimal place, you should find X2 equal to 14.0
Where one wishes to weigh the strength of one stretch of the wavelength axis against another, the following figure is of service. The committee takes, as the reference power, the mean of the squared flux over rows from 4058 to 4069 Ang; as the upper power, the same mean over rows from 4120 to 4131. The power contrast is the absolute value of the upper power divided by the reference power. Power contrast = 0.88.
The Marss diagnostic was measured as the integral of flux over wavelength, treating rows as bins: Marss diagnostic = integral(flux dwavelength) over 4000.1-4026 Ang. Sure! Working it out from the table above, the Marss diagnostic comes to 353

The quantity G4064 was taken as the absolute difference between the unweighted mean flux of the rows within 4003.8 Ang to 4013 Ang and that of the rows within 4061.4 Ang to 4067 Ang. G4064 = 0.2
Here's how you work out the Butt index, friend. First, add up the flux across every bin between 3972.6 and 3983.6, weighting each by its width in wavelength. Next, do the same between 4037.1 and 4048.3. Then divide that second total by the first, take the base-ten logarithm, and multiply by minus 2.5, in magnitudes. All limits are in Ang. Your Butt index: -0.15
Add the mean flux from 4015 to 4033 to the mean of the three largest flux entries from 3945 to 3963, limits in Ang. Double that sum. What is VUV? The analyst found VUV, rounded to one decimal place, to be 55.4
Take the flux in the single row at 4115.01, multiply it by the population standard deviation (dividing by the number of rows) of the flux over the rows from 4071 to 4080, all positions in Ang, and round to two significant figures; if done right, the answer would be 6.2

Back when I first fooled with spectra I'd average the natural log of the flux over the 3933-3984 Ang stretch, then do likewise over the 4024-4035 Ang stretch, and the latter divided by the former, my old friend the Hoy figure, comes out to 1.03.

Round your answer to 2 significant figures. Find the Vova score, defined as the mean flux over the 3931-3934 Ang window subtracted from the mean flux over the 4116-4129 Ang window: 1.7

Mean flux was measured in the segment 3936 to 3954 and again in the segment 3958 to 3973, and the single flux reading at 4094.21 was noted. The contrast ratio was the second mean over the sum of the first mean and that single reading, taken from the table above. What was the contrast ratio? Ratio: 0.48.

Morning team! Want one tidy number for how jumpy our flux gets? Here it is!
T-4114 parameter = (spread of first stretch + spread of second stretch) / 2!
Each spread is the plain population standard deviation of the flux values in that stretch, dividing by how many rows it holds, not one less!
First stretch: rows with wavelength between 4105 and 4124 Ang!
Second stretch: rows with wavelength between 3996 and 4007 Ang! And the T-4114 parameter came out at 0.60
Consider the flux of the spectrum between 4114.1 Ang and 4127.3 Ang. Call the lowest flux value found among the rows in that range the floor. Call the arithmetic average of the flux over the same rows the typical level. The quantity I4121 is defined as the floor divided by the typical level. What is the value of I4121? 0.969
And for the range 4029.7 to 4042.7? 0.975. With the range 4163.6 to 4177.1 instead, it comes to 0.976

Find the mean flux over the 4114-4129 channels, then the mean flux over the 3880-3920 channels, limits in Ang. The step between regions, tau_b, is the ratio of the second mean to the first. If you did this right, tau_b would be 1.02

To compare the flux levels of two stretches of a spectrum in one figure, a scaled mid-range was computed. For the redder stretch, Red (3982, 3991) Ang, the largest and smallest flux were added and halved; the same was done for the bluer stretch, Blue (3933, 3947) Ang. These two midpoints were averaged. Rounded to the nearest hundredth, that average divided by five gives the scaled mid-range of 2.61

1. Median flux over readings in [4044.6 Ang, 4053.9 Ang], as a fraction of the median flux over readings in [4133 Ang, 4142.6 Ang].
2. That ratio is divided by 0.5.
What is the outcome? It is 2.10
